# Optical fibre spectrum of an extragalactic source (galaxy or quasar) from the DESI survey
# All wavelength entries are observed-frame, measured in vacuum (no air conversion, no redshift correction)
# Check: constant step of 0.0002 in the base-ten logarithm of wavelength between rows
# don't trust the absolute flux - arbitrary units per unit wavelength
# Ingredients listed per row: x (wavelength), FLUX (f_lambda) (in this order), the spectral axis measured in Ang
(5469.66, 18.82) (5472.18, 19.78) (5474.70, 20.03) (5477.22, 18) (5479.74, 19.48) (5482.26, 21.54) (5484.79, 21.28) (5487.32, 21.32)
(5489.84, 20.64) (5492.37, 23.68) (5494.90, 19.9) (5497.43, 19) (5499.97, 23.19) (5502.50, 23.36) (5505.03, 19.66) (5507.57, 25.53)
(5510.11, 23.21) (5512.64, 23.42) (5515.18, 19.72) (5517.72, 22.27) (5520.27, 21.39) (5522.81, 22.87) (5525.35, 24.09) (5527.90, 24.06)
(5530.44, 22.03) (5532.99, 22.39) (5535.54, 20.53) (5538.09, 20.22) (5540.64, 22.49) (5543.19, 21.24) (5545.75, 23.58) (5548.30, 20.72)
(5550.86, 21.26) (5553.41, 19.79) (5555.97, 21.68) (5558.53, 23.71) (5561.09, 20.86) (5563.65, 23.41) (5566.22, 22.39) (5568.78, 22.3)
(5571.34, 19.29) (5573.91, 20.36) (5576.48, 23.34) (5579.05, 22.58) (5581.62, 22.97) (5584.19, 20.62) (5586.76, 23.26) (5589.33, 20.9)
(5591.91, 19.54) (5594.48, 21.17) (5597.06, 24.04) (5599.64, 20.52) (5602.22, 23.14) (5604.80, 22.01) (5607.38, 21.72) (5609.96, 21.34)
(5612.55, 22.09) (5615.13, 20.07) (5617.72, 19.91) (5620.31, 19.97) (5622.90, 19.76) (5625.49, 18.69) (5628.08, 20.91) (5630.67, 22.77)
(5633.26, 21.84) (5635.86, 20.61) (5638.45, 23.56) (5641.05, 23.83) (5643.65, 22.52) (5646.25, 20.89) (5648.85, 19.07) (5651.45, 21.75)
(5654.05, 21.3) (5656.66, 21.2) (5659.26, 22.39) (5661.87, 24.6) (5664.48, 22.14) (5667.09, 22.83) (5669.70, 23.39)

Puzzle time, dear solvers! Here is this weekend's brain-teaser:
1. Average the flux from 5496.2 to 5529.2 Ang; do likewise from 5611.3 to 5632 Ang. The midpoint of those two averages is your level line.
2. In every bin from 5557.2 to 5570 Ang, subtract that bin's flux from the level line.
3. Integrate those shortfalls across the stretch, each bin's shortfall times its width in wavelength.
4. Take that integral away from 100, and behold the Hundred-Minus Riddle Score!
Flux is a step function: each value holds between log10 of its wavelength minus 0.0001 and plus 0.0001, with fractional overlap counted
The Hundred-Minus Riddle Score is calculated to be 113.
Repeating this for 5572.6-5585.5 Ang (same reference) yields 106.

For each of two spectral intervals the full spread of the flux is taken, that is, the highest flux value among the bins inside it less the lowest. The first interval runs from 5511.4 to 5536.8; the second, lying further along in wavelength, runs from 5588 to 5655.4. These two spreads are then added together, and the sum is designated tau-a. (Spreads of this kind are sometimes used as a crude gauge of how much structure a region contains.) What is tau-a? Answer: 9.7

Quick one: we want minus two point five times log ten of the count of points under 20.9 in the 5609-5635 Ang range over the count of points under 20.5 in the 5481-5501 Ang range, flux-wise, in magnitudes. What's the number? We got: -1.0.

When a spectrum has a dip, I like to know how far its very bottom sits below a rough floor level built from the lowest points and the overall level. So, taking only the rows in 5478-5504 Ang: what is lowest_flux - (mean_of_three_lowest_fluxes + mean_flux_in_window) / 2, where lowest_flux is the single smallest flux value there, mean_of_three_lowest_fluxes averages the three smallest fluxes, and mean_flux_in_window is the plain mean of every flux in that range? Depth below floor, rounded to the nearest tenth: -1.4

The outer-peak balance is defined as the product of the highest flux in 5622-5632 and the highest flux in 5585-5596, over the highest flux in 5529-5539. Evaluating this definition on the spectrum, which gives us 23.7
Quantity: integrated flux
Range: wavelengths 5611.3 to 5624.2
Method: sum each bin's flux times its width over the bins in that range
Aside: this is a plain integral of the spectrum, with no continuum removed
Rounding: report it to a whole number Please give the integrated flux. 263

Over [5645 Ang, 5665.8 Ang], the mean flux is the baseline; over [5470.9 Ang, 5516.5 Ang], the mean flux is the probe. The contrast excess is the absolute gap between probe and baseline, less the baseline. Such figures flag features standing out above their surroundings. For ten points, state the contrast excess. -21.3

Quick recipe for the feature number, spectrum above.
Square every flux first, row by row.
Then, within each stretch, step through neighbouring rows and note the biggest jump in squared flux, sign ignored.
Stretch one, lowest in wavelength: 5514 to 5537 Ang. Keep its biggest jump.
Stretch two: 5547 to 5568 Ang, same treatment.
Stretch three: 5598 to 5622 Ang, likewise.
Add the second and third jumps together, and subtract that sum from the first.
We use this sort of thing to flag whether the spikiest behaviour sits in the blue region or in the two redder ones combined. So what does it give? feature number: -134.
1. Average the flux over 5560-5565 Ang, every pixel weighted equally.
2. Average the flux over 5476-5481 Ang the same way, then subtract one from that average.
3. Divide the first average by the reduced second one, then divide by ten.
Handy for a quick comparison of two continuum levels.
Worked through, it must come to 0.125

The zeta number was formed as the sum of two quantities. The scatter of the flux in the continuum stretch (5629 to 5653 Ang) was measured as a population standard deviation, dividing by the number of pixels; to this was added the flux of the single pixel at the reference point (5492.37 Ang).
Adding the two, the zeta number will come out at 25.1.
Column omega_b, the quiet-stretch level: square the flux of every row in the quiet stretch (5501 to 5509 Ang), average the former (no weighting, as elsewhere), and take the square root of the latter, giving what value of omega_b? 23.0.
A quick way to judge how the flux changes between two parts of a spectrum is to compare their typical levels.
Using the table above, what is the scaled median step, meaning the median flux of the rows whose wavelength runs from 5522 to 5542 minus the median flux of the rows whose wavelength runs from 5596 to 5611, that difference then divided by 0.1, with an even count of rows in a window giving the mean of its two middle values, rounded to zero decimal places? 6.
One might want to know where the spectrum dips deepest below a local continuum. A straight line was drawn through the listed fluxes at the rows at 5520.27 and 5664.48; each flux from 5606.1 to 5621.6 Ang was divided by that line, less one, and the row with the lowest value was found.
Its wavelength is 5617.72 Ang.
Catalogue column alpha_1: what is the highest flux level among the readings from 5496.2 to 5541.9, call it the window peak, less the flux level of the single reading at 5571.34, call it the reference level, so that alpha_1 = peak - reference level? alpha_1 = 6.2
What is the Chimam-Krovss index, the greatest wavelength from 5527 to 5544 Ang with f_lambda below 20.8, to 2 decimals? 5538.09 Ang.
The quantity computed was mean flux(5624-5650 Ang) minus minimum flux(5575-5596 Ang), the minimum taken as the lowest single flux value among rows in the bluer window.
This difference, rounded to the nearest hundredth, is 1.93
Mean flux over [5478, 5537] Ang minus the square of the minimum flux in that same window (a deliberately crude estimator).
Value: -339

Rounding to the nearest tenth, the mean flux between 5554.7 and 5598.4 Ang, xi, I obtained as 21.9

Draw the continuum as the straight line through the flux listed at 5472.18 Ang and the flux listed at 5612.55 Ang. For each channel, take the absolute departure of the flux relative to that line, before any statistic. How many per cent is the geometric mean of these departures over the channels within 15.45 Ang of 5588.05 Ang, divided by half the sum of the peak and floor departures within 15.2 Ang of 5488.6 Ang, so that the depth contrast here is 68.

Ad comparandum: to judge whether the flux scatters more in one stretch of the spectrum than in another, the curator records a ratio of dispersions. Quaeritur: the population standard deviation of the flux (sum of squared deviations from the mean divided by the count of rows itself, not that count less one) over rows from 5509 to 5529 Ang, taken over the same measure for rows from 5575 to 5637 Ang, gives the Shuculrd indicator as 1.0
